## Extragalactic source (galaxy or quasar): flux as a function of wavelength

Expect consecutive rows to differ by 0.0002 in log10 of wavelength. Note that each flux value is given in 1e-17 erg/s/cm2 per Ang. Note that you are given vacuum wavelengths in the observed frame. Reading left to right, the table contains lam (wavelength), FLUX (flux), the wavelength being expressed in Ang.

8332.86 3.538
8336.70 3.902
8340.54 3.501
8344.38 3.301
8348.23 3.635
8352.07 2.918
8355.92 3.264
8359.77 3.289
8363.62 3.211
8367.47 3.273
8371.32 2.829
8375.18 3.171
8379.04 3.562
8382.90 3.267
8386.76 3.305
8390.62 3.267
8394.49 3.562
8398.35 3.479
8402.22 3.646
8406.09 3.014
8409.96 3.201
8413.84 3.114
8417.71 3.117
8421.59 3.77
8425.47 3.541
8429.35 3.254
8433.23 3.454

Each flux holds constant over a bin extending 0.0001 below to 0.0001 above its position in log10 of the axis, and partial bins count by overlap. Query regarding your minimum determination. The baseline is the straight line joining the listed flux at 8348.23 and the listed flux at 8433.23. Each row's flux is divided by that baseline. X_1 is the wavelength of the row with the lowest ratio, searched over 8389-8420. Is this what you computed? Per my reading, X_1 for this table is 8406.09 Ang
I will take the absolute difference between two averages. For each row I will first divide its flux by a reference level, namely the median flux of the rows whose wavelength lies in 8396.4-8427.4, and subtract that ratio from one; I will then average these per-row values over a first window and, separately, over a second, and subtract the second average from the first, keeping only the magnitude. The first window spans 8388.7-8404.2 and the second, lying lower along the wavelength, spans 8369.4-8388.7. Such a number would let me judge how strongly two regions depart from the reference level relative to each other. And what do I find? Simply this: 0.08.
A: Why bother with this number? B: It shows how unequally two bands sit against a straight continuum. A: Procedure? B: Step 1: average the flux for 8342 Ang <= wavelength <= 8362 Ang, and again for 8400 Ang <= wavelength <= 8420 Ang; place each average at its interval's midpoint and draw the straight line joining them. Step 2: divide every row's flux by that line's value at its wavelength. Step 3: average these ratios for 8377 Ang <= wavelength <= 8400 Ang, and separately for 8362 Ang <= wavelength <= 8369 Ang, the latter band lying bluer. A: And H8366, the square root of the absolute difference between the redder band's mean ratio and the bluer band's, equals 0.24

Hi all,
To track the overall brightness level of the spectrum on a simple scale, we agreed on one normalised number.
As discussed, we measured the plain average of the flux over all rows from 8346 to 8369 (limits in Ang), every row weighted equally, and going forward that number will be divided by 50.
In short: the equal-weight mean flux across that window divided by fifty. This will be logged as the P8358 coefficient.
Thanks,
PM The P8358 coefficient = 0.0653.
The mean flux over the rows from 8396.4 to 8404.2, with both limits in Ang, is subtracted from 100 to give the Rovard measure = 96.4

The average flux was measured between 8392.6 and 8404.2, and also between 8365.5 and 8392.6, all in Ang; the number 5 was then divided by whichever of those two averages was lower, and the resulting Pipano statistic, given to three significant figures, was 1.54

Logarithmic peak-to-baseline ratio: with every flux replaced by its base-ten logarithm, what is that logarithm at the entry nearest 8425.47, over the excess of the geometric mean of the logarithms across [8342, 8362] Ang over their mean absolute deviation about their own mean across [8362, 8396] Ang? 1.11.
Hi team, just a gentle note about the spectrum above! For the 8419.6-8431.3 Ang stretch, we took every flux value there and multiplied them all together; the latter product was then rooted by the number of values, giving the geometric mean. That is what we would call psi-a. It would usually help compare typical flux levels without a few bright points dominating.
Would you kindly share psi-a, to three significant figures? 3.52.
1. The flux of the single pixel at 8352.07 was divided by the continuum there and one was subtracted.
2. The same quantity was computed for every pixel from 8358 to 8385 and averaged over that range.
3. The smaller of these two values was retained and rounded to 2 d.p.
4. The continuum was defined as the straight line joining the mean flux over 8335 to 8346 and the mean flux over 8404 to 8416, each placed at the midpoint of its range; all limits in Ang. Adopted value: -0.16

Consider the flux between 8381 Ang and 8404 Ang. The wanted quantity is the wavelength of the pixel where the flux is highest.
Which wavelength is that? 8402.22 Ang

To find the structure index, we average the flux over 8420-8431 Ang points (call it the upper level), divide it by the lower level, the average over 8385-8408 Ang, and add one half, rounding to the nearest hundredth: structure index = 1.54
